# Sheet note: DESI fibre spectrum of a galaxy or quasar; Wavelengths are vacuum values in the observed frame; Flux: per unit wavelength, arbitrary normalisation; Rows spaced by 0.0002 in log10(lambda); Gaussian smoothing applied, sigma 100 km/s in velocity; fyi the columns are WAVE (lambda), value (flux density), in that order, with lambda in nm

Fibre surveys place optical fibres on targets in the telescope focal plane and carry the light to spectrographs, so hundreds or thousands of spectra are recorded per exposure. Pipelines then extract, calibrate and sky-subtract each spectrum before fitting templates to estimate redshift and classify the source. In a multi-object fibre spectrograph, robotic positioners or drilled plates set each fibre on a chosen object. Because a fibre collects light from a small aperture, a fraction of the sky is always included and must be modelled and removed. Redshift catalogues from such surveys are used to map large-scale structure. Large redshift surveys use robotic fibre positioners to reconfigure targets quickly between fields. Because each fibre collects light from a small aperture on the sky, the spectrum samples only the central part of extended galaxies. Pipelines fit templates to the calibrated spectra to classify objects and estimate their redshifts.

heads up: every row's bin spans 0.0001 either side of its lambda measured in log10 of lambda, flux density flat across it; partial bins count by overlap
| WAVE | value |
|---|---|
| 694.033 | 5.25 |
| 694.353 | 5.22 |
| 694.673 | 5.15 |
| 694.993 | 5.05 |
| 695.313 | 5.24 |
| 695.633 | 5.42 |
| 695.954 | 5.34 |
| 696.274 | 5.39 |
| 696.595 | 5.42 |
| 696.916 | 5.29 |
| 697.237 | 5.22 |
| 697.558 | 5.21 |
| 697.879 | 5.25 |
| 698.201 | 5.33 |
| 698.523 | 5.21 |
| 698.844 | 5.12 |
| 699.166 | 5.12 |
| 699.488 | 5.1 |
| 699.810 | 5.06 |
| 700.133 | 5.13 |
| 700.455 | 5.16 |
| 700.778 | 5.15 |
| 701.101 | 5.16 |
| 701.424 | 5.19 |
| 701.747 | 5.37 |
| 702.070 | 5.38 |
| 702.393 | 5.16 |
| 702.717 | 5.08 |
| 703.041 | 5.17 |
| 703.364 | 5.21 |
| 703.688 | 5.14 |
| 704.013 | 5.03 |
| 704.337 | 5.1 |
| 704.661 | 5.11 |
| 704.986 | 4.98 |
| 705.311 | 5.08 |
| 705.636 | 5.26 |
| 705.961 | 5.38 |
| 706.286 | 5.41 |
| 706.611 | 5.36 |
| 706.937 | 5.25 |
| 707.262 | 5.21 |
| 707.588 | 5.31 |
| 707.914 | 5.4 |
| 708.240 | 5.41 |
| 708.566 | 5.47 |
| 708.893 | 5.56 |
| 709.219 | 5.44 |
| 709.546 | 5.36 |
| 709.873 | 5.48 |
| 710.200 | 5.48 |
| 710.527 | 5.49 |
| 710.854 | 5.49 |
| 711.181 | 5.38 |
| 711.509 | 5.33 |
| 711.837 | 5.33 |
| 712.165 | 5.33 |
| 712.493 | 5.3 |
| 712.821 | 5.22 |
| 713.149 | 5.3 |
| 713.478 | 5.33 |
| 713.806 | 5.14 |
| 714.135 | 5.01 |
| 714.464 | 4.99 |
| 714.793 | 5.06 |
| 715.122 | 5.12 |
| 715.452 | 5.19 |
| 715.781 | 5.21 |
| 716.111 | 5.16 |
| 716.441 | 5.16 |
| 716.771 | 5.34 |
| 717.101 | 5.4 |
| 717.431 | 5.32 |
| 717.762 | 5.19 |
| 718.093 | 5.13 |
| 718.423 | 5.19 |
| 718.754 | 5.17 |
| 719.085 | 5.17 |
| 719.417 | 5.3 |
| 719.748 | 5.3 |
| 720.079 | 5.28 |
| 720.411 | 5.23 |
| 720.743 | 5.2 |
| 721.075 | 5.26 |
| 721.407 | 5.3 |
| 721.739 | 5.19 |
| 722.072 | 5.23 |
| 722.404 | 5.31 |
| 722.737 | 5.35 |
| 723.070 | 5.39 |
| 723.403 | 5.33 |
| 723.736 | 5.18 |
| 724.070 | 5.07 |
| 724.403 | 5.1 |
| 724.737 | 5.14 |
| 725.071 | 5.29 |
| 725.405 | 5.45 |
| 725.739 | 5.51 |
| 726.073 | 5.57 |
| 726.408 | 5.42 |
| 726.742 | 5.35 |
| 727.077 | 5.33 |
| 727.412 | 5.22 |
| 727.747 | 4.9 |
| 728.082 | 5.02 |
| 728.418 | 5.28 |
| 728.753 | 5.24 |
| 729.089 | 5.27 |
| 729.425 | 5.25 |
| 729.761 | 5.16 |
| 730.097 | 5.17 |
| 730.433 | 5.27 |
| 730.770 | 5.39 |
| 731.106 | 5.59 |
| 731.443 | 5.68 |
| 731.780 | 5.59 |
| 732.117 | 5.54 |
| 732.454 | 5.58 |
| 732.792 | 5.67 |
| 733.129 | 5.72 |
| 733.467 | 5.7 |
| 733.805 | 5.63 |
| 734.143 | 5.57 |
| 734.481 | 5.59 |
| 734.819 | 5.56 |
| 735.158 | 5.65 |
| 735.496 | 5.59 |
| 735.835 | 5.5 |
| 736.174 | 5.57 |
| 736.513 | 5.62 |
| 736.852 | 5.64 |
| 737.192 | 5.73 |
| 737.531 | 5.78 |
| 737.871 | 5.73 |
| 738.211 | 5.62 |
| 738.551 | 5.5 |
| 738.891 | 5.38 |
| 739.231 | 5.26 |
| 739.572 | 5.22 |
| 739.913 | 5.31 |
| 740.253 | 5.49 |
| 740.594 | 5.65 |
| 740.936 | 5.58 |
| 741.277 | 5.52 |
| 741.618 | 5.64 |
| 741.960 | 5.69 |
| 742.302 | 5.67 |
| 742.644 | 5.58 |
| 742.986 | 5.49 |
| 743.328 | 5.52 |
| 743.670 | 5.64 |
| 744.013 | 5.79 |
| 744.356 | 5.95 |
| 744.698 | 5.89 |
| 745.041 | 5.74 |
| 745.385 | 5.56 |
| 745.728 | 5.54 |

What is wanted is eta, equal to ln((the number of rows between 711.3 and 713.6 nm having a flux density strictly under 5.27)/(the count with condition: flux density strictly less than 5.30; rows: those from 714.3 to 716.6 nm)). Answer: -1.9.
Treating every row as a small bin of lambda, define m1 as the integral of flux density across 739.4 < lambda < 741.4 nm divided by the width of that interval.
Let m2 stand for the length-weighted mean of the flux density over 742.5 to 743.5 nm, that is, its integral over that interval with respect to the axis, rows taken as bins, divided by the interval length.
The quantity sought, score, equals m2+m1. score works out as 11.0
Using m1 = 5.46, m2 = 5.53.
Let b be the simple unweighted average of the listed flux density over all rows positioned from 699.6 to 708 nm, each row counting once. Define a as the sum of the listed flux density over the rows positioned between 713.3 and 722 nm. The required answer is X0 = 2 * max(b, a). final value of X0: 271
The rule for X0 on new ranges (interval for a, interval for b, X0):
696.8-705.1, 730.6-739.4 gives 269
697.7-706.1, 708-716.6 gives 269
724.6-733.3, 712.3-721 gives 279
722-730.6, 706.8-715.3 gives 274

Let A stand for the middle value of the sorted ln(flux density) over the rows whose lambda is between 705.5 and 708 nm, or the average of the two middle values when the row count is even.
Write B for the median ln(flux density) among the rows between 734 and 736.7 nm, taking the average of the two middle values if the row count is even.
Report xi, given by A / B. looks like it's 0.974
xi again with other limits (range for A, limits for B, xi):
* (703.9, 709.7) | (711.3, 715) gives 1.004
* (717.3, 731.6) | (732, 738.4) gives 0.963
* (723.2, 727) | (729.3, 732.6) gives 0.985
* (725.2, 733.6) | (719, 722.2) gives 1.016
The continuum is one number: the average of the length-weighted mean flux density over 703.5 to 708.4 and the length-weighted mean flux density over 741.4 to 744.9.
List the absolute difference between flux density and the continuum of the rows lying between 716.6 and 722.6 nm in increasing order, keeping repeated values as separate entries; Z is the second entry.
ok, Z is 0.117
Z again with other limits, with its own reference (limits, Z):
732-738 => 0.083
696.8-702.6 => 0.087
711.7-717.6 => 0.117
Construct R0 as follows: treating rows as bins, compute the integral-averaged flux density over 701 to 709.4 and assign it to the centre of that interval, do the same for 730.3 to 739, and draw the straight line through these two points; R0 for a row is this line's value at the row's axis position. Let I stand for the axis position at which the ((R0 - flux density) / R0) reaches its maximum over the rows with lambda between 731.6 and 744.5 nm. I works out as 739.572 nm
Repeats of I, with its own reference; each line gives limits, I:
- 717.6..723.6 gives 718.093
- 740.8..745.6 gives 742.986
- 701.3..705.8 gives 704.986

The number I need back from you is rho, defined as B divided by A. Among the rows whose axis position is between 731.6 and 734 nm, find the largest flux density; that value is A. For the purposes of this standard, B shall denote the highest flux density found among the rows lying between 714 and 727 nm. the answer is 0.97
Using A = 5.72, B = 5.57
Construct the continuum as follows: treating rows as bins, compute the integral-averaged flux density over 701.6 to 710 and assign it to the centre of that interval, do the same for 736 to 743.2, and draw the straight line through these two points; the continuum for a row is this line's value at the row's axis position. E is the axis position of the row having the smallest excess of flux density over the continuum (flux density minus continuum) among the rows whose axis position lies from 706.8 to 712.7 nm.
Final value 707.262 nm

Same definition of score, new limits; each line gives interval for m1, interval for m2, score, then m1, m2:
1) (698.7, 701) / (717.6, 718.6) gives 10.3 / 5.12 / 5.17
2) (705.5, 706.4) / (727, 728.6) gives 10.5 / 5.35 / 5.14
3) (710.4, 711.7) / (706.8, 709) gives 10.8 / 5.42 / 5.37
